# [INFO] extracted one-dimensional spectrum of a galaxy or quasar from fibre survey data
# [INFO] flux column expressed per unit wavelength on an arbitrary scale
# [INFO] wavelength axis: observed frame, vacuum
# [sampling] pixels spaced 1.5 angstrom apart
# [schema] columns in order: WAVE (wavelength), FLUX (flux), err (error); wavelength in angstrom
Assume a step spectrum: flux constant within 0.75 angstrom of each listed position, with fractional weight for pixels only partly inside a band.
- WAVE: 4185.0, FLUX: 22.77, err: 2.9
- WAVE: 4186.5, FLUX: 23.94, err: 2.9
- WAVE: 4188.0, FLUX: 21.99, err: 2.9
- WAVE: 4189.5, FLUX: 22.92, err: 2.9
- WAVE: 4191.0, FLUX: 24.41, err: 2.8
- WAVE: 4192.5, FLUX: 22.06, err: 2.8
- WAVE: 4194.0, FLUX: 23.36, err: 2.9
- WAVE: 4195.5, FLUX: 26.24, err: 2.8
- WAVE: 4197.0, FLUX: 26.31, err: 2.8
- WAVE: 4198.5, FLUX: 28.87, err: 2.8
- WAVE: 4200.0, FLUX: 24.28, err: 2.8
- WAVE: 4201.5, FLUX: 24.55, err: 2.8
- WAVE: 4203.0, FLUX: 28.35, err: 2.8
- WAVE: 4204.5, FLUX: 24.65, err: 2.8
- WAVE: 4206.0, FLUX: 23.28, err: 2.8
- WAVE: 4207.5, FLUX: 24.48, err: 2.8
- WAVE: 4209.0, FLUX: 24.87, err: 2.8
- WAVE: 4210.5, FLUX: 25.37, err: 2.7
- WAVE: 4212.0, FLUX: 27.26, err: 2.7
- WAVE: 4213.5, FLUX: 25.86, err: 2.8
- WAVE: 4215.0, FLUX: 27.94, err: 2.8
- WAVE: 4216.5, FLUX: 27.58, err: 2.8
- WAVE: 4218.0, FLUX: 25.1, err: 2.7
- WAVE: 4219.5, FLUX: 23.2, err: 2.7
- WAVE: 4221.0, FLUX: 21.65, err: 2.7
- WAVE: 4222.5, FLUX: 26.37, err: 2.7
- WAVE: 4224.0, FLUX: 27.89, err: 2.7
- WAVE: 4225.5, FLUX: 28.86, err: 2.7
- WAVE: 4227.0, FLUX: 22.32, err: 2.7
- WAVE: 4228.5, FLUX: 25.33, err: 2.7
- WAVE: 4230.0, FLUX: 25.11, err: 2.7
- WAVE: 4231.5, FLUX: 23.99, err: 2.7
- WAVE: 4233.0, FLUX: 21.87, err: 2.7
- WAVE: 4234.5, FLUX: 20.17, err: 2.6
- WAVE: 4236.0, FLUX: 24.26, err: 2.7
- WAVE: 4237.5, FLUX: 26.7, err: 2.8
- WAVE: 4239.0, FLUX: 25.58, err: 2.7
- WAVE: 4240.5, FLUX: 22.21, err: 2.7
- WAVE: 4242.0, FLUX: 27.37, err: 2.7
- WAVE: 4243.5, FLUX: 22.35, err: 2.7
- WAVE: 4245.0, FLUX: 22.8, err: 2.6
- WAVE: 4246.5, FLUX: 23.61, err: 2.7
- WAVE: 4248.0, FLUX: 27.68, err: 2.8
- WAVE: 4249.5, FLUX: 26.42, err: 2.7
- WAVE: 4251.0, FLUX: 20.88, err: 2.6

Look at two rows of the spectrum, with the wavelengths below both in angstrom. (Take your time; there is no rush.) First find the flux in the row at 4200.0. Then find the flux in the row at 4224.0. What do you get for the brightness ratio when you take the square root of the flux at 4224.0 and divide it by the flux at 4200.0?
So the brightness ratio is 0.218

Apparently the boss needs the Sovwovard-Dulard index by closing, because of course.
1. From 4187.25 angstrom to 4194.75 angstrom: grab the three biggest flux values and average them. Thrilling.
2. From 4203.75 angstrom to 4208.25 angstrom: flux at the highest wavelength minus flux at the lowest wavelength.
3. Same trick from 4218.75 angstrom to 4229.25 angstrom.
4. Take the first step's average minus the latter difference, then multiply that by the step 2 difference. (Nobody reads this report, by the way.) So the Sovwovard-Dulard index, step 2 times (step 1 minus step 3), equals -4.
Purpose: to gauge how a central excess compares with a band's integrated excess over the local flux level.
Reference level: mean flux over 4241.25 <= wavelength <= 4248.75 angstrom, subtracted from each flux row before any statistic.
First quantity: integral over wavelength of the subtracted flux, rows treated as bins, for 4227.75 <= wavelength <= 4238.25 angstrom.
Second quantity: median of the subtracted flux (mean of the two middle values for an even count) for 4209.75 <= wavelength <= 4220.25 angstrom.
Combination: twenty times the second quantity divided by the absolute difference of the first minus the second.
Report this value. 2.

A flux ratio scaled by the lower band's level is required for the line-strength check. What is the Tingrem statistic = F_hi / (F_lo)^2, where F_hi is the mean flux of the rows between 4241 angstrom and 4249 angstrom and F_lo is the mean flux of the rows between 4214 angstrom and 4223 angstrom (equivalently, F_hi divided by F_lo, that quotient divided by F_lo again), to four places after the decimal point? 0.0387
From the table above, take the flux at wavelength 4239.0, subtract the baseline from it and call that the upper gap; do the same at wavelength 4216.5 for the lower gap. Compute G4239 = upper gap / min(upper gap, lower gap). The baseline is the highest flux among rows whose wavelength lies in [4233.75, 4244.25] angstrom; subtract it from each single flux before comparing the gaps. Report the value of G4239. 1.0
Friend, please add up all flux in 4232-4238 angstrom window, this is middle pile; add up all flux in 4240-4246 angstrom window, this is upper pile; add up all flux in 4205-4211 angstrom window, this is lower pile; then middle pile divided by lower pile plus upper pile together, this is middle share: 0.48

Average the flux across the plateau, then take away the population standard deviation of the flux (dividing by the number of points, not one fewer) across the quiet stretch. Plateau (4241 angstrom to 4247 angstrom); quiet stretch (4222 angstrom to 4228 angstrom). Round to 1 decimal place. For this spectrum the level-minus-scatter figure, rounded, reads 21.5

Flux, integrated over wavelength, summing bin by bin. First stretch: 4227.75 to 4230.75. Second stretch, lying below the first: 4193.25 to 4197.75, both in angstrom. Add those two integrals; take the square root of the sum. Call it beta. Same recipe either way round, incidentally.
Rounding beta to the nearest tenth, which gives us 13.8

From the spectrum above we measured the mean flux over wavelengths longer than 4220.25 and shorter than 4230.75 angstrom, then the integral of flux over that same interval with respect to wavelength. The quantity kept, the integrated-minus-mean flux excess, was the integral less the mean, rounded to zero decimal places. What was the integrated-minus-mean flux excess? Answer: 241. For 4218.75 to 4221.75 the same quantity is 45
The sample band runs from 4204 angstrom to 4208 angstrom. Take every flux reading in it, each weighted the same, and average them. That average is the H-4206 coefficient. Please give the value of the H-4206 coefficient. 24.1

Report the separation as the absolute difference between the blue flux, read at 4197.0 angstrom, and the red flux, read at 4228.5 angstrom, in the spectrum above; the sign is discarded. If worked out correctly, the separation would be 1.0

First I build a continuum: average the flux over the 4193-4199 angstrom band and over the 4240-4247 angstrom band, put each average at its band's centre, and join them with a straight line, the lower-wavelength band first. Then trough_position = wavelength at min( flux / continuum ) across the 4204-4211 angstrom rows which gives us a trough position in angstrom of 4206.0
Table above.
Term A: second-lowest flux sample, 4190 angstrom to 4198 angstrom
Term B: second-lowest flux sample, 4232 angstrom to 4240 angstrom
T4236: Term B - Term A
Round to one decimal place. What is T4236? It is -1.5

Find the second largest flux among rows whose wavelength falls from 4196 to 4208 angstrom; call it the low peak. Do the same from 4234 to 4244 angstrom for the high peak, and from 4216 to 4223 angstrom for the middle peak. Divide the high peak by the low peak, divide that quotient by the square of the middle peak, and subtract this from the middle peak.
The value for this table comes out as 26.4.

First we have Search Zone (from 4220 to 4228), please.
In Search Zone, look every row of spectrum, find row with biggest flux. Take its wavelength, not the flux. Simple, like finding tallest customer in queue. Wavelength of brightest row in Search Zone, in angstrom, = 4225.5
